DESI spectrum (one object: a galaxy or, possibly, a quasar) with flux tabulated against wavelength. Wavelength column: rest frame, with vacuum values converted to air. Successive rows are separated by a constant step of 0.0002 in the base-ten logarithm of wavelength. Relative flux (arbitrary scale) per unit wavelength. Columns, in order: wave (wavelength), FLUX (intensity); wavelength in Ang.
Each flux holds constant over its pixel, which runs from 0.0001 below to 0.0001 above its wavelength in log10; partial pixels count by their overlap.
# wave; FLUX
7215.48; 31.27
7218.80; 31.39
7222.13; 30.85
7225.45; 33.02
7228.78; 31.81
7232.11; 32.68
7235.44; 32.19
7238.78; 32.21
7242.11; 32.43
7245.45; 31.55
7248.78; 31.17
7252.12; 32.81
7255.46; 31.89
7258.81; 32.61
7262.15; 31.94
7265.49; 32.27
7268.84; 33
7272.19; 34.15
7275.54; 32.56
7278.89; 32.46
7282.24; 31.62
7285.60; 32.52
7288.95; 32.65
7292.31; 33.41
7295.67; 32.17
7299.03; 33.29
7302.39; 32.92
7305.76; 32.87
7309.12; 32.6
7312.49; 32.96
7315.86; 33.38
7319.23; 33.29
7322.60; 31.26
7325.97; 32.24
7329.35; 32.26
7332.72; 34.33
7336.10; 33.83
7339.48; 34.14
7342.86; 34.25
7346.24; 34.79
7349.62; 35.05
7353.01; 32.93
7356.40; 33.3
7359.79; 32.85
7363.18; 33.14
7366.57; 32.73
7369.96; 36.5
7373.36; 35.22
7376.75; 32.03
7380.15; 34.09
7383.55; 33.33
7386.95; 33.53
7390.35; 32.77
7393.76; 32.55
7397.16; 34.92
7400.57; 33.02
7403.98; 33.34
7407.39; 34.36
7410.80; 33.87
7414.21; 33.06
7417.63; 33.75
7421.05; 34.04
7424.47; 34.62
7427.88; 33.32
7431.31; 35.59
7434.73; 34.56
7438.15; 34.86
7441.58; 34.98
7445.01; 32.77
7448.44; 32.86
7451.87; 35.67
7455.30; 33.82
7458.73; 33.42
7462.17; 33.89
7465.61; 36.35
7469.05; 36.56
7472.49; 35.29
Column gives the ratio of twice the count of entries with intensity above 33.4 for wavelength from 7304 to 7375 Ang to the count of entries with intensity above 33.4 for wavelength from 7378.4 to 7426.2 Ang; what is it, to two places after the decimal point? 2.00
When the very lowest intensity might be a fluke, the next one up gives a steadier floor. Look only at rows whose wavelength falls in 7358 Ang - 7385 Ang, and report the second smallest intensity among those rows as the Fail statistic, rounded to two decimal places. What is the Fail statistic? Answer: 32.73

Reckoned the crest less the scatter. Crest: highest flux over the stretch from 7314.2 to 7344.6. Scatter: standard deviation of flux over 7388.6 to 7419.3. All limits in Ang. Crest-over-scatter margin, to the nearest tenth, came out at 33.6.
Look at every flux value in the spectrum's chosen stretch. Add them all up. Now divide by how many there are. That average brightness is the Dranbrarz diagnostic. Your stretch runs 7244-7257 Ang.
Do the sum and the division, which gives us 31.9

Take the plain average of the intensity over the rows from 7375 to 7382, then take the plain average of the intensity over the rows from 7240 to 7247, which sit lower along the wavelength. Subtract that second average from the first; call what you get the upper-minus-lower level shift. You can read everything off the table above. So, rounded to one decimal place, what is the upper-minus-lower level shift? 1.1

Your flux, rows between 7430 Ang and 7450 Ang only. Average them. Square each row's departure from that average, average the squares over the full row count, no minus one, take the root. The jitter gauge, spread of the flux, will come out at 1.1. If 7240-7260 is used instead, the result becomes 0.6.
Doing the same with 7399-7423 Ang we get 0.5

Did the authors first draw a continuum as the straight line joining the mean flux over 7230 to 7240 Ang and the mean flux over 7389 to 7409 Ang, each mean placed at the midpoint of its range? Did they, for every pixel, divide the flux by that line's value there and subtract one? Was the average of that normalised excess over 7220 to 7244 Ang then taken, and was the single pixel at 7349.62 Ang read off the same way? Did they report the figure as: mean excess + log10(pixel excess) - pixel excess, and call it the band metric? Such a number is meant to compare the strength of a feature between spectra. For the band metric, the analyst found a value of -1.30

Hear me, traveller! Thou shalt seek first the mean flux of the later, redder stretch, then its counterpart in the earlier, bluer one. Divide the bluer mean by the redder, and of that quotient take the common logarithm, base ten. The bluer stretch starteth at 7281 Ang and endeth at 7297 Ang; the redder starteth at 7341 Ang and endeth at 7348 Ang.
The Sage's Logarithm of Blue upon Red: -0.027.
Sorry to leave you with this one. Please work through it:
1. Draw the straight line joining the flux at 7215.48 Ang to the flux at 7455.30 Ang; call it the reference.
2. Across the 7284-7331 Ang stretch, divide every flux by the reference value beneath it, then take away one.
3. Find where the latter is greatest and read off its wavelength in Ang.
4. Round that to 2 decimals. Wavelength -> 7292.31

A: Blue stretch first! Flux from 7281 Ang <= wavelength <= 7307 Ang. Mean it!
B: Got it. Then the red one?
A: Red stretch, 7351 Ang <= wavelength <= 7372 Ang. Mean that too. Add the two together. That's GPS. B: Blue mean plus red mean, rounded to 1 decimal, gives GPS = 66.3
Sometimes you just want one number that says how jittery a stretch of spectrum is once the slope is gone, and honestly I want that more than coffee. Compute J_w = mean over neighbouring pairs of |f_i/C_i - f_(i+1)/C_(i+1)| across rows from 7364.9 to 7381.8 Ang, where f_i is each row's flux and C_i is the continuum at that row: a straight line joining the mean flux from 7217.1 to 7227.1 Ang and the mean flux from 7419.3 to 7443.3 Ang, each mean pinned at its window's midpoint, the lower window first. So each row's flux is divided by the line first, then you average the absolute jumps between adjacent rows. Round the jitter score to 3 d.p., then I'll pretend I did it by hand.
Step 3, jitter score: 0.076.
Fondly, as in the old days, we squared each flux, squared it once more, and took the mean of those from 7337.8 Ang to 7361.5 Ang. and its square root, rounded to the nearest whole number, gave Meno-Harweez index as 1151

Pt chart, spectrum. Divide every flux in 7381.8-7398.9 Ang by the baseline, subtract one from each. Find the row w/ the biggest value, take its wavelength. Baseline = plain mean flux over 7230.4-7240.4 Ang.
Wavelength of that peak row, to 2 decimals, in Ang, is 7397.16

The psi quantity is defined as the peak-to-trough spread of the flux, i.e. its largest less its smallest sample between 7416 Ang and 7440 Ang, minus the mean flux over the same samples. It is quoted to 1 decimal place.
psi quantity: -32.1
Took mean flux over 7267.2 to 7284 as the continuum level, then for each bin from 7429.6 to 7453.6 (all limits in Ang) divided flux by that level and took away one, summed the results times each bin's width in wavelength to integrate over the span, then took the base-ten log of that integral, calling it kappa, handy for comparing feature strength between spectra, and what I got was 0.10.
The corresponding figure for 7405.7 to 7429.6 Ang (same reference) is -0.09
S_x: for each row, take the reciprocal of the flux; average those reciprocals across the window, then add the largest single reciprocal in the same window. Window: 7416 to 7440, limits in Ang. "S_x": 0.0591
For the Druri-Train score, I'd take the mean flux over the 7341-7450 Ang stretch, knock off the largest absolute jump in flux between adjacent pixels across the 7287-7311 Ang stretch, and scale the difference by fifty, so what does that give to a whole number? 1630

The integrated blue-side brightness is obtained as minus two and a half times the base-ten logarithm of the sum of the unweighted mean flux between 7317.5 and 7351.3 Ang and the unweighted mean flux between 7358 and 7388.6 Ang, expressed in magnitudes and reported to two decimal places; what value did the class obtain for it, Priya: -4.57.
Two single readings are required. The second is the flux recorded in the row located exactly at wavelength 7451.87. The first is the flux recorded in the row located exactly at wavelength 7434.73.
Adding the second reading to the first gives 70.2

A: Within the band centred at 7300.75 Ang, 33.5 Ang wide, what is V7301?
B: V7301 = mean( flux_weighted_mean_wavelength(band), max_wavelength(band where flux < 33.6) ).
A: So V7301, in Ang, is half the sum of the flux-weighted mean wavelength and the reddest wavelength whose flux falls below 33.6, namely 7308.3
